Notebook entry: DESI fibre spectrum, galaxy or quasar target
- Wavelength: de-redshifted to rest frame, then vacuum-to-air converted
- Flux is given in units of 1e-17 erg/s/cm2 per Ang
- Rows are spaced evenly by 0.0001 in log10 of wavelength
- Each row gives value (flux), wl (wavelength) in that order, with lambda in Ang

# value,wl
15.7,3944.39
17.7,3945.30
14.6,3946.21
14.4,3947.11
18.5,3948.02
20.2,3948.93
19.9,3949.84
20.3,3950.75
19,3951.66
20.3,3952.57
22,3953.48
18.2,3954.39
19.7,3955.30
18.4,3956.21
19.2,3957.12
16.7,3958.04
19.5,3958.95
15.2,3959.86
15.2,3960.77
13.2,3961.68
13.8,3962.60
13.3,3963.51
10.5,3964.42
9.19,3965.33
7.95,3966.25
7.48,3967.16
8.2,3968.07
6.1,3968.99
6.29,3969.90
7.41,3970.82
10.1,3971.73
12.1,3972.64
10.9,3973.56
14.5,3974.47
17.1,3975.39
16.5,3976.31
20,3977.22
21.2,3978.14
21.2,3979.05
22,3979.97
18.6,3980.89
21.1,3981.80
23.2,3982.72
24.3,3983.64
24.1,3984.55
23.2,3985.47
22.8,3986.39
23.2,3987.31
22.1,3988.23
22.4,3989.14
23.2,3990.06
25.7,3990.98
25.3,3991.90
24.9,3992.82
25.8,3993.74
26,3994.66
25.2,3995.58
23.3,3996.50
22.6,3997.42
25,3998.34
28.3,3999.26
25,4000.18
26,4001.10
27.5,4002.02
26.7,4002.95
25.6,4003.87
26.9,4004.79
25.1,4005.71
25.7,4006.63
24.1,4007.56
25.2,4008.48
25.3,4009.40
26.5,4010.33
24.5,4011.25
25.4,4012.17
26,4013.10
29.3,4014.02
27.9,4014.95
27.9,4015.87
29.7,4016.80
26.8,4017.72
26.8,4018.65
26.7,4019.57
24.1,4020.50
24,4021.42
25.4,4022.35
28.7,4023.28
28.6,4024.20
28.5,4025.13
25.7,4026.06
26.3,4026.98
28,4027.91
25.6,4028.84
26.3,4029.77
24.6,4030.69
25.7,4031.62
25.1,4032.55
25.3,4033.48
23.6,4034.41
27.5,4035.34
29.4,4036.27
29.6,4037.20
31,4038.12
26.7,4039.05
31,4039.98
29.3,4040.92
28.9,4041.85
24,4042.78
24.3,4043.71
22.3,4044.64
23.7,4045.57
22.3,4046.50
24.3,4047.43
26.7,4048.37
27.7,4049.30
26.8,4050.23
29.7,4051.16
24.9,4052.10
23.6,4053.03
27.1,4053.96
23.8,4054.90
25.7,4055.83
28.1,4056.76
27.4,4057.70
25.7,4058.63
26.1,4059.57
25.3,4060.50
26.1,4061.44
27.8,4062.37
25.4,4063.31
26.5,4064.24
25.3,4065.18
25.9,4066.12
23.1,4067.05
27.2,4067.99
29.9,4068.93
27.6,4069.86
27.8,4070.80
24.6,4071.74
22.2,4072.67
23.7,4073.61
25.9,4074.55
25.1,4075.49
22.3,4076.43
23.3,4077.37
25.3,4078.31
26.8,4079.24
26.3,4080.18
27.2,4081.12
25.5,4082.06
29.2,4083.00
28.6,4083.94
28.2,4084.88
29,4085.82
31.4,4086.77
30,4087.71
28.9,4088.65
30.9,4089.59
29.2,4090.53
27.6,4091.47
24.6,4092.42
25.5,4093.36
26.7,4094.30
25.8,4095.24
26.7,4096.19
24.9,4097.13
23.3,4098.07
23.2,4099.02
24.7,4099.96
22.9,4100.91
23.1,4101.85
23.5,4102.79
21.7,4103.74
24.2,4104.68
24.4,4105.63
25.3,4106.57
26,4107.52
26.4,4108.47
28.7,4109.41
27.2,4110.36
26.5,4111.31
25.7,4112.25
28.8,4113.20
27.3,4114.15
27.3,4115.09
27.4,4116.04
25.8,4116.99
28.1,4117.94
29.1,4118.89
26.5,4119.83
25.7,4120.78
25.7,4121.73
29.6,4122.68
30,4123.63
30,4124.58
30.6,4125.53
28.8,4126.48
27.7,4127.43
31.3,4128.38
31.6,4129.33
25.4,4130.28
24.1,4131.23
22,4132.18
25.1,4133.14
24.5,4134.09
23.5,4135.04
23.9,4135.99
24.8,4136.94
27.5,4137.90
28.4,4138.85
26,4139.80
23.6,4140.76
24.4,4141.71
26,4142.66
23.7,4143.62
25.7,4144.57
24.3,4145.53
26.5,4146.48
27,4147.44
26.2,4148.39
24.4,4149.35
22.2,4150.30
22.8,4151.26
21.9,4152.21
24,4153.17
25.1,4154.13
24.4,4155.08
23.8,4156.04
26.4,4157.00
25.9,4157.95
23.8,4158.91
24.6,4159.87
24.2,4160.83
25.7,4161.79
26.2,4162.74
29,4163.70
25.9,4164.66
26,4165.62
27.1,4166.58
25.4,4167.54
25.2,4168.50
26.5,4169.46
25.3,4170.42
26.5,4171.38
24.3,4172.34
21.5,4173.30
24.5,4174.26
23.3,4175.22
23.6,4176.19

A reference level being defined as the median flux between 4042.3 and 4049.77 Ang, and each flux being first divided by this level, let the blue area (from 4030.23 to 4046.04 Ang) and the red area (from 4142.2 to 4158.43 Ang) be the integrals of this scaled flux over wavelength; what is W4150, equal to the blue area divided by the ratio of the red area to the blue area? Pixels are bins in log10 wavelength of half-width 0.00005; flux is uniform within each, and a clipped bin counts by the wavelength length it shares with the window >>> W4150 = 18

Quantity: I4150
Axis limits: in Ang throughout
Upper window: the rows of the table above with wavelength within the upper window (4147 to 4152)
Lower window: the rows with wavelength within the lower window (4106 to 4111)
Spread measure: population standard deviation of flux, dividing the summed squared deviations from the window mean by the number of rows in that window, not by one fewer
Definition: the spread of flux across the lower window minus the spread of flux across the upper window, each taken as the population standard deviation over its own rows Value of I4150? -0.70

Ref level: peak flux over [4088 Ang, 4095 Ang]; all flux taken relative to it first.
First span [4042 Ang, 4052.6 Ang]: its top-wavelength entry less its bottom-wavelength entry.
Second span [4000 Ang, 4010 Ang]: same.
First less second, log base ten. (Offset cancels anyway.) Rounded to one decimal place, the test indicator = -0.2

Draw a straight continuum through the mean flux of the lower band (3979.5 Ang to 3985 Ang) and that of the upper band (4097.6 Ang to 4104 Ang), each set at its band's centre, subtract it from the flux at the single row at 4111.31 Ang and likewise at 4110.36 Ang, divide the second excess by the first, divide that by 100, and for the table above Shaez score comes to 0.012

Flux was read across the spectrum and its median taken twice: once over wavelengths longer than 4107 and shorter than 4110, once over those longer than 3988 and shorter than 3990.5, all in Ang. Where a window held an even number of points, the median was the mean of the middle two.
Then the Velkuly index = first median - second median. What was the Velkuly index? 4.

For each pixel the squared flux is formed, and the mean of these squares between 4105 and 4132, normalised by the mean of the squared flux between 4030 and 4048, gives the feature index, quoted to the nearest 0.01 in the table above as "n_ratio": 1.09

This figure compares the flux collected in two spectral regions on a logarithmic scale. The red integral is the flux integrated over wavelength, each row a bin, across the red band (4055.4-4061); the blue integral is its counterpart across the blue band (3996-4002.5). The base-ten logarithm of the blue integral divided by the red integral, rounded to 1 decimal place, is 0.0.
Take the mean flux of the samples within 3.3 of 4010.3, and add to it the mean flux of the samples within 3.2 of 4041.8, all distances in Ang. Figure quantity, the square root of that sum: 7.21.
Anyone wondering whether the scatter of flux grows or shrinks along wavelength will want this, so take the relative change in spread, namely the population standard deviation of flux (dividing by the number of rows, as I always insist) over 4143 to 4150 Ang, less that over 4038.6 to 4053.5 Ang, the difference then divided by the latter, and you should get -0.56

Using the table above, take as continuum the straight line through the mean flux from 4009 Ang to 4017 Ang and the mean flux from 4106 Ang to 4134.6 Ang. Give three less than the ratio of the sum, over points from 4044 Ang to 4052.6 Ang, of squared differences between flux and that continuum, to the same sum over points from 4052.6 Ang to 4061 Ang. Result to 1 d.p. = -0.6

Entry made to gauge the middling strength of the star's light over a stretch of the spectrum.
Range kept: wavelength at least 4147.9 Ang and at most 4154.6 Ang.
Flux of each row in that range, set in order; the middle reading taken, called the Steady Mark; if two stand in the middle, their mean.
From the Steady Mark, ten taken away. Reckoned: 14.0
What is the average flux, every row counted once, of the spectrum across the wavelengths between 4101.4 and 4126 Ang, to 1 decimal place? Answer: 26.7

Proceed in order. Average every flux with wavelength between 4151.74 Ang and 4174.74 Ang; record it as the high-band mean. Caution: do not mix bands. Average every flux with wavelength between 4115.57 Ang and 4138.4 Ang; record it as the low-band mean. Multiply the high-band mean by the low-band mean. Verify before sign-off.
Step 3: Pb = 679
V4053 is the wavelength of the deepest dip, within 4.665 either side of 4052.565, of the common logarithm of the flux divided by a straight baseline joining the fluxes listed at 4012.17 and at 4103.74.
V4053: 4053.03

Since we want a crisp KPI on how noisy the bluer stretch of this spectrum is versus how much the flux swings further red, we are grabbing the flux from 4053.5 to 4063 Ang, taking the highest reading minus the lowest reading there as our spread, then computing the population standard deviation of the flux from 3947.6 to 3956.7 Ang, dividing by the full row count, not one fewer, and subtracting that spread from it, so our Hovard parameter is -3.2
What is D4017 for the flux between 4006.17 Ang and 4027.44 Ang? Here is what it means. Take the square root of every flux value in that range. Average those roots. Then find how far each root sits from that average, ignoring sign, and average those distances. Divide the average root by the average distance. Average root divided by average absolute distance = 38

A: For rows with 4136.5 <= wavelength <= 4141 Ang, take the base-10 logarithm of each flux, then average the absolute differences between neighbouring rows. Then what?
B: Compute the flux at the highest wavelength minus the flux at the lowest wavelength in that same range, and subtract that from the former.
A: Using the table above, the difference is 1.2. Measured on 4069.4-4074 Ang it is 3.9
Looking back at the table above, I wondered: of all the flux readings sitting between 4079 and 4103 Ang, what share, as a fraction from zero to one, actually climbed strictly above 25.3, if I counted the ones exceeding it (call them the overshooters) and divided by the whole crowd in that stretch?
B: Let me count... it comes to 0.7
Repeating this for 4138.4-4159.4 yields 0.4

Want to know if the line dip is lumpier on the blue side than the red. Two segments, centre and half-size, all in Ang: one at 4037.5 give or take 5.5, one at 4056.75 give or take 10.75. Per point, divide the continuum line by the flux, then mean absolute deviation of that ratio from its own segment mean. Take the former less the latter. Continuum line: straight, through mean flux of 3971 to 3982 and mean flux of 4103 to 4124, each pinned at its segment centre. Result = 0.01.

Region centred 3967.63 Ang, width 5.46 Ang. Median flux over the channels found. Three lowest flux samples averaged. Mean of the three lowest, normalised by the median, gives 0.859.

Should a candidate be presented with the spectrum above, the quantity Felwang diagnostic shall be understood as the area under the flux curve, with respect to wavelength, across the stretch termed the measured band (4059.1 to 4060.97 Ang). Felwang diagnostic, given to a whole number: 48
